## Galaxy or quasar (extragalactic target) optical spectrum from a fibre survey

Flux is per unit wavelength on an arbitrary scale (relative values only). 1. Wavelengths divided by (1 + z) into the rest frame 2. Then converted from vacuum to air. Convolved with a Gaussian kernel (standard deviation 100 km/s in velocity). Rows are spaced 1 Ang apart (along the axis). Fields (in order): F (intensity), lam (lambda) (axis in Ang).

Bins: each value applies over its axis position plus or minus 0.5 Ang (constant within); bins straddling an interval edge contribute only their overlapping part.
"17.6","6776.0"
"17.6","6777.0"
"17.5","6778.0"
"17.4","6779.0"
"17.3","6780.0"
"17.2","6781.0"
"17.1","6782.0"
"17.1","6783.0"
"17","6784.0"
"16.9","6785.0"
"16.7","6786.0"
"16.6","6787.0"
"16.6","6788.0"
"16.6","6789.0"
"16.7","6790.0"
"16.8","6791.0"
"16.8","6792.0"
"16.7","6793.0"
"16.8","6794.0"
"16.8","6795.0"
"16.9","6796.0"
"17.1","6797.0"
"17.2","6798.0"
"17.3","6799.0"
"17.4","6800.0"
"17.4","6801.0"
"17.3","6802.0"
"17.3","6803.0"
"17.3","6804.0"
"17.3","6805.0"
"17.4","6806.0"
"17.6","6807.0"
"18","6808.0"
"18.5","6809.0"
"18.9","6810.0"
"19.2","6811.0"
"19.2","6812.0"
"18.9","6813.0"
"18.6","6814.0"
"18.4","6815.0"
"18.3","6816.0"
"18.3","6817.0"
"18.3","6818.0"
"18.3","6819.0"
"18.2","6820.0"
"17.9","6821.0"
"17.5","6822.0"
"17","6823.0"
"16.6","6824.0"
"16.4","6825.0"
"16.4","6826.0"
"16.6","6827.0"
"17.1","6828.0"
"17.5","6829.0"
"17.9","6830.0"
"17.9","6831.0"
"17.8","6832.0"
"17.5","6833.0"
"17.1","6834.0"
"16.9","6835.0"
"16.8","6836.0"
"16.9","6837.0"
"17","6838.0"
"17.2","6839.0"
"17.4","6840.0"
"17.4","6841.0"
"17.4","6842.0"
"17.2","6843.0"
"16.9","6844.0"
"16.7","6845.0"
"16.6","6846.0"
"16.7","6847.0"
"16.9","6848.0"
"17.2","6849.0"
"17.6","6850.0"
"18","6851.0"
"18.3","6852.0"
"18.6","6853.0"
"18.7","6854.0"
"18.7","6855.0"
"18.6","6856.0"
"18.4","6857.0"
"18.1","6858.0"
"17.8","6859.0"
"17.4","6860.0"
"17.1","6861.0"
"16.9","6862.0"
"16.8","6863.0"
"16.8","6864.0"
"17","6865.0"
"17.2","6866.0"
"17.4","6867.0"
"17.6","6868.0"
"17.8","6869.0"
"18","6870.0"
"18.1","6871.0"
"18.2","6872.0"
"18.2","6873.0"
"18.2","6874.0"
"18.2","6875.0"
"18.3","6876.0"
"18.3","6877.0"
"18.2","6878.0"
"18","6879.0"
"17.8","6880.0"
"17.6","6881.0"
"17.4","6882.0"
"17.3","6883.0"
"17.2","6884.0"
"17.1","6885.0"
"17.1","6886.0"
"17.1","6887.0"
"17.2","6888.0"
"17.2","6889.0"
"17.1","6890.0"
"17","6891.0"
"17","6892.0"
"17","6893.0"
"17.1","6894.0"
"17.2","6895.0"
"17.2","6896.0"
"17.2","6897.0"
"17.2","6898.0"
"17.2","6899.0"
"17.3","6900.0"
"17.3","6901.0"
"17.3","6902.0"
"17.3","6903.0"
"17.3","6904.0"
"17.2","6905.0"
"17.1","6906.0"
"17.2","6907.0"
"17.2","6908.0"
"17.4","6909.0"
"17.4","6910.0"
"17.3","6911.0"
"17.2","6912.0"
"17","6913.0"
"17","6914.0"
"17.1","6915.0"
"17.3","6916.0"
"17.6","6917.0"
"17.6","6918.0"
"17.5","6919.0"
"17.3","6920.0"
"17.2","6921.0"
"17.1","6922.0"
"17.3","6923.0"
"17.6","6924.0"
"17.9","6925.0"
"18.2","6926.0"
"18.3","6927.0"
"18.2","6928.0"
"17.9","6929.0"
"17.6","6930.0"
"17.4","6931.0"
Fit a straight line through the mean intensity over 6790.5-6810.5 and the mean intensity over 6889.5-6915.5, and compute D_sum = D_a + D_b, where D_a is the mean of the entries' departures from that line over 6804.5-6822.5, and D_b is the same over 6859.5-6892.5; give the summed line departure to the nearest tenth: 1.2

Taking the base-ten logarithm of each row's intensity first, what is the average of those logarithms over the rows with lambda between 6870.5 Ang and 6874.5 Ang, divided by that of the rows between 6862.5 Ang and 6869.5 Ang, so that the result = 1.02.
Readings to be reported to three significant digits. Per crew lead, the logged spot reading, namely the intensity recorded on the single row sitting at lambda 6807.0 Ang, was 17.6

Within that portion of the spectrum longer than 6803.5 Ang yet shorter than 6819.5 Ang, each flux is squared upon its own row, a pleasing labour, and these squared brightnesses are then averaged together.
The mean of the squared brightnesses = 335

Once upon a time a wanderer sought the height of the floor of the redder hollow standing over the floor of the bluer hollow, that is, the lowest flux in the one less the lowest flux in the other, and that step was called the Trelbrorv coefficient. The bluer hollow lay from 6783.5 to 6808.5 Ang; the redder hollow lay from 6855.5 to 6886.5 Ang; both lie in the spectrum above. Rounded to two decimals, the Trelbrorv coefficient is 0.20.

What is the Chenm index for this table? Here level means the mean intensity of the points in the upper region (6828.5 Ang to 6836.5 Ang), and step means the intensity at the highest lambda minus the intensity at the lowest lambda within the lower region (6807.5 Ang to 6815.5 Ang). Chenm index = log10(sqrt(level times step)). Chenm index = 0.42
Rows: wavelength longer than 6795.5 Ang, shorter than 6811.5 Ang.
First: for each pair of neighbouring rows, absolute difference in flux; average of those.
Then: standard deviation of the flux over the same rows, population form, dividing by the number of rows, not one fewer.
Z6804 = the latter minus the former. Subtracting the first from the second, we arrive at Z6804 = 0.48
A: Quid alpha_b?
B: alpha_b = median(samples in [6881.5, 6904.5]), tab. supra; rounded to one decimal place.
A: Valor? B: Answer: 17.2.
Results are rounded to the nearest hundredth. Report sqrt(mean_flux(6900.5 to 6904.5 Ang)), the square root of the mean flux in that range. 4.16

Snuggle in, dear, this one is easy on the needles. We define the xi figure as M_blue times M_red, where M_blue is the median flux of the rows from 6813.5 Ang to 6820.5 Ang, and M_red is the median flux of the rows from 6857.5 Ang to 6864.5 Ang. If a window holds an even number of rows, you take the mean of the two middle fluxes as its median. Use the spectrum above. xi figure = 313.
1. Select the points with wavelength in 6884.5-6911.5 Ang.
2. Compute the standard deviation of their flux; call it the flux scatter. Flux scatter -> 0.11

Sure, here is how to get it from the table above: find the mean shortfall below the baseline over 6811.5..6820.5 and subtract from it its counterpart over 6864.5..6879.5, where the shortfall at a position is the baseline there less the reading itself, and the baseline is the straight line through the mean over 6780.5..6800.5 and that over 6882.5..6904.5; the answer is -0.7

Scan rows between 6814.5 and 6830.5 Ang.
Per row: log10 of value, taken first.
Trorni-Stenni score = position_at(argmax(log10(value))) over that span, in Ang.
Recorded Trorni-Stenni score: 6815.0 Ang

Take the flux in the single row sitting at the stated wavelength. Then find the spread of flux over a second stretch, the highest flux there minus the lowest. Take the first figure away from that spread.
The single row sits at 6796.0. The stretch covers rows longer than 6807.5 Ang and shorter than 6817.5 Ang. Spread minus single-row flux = -15.7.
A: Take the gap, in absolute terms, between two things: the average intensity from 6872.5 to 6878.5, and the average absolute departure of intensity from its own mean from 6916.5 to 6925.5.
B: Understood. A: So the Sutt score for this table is 18.0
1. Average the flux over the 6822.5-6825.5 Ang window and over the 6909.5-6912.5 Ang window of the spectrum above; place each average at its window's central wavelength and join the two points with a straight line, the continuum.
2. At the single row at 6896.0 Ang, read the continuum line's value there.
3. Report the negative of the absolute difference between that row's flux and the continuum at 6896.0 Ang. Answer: 0.0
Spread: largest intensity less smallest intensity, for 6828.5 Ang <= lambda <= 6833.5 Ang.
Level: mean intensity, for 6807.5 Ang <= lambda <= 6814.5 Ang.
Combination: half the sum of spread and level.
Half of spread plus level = 9.58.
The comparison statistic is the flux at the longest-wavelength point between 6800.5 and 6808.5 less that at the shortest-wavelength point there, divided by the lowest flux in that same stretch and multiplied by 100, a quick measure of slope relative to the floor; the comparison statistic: 3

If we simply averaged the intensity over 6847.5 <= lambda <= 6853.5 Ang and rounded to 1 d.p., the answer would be 17.8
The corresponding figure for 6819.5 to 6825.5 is 17.3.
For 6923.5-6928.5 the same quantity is 18.0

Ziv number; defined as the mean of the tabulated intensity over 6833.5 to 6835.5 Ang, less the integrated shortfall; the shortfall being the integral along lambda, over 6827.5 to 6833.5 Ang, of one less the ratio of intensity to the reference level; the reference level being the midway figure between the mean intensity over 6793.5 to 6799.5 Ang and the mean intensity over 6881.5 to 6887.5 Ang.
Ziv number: 17.2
